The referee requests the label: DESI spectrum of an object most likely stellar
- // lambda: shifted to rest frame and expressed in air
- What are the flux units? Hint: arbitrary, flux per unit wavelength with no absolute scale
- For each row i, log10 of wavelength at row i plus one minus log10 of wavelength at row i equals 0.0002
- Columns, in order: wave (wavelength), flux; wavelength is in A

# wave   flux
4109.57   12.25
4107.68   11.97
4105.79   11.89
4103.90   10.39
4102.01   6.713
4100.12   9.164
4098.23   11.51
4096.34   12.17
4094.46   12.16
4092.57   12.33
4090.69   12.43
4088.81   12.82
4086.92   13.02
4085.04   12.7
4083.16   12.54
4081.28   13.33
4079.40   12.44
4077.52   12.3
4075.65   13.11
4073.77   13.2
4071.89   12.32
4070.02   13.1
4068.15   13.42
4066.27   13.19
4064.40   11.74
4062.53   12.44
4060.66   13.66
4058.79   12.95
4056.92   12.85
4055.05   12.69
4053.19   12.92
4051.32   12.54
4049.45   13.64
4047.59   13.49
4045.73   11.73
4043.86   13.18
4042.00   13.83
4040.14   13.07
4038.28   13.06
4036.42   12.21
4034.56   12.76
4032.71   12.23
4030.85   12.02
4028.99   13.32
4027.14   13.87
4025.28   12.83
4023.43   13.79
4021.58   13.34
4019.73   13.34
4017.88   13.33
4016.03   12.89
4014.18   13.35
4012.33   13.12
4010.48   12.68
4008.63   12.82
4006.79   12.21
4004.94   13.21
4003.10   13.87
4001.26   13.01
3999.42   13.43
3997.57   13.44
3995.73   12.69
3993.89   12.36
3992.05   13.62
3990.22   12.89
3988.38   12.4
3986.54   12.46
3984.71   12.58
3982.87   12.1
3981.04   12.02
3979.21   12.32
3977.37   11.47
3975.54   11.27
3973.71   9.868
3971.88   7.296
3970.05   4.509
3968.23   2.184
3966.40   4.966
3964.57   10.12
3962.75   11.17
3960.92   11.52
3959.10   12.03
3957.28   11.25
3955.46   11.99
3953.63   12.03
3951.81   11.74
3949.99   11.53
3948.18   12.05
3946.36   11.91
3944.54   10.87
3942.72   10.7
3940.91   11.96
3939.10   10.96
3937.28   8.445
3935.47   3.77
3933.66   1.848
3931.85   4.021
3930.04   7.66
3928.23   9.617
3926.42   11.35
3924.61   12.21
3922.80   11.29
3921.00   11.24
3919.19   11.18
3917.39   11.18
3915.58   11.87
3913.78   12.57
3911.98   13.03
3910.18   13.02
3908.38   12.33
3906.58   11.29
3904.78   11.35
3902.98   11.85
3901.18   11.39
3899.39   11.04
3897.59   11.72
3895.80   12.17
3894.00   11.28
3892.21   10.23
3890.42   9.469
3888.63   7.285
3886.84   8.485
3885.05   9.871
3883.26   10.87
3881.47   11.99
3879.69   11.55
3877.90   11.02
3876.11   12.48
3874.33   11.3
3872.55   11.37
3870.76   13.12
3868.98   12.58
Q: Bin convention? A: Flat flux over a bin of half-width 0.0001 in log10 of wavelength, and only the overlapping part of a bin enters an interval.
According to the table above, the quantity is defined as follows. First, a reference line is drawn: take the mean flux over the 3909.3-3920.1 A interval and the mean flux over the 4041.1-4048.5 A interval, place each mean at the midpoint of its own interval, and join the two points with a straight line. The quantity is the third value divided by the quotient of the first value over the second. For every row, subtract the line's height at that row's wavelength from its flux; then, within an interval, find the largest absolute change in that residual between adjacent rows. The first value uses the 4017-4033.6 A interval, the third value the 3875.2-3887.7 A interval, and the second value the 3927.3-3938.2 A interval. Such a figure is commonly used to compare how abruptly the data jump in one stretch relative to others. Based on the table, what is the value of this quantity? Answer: 5.2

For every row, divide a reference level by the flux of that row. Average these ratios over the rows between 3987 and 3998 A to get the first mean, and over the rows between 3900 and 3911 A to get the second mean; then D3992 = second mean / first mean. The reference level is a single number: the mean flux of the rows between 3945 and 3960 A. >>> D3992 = 1.09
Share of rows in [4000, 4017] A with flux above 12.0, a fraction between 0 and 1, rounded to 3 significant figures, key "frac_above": 1.00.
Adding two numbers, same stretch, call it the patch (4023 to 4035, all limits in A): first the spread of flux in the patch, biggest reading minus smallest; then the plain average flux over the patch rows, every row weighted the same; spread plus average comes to 14.8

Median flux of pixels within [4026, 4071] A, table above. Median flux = 13.0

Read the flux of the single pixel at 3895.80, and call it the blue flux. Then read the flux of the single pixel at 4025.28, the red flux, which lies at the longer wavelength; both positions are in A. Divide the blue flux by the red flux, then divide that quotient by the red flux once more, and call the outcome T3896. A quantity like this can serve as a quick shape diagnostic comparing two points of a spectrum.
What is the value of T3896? 0.074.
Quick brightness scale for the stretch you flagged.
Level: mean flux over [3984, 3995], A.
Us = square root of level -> 3.57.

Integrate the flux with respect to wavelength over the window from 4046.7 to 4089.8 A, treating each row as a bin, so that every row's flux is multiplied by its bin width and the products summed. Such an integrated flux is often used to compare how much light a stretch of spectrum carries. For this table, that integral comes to 555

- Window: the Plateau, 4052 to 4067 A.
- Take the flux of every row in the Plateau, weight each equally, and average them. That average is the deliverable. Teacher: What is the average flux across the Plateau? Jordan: 12.8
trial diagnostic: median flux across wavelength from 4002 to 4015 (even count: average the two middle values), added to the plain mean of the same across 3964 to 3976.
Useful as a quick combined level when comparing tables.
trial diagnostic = 20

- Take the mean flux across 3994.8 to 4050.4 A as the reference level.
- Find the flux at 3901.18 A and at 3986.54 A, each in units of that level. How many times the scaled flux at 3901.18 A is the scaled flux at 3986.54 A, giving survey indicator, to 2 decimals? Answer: 1.09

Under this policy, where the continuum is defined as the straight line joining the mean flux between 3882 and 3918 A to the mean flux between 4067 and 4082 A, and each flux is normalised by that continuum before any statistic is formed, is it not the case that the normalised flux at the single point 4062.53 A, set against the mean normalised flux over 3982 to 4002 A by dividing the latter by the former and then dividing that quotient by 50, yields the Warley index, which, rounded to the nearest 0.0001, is 0.0218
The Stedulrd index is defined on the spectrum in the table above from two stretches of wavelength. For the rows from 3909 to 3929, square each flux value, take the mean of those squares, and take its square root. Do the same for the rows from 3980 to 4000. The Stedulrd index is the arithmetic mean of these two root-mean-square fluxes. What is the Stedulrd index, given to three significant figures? 12.2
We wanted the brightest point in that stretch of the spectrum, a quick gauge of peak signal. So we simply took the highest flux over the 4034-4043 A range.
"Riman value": 13.83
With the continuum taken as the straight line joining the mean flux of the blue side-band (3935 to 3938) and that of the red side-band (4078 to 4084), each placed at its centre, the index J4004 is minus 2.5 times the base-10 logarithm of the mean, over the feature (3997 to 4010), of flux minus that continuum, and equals -1.5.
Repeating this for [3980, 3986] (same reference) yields -1.5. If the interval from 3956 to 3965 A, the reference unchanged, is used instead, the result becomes -1.5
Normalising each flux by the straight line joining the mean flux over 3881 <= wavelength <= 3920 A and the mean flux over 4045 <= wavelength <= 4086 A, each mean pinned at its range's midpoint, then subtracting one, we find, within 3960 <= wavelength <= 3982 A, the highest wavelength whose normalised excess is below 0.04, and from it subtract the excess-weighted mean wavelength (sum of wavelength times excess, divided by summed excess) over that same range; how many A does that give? 12.2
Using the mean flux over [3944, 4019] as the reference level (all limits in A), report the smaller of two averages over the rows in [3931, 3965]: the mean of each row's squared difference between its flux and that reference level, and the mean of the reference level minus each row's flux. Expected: 1.53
